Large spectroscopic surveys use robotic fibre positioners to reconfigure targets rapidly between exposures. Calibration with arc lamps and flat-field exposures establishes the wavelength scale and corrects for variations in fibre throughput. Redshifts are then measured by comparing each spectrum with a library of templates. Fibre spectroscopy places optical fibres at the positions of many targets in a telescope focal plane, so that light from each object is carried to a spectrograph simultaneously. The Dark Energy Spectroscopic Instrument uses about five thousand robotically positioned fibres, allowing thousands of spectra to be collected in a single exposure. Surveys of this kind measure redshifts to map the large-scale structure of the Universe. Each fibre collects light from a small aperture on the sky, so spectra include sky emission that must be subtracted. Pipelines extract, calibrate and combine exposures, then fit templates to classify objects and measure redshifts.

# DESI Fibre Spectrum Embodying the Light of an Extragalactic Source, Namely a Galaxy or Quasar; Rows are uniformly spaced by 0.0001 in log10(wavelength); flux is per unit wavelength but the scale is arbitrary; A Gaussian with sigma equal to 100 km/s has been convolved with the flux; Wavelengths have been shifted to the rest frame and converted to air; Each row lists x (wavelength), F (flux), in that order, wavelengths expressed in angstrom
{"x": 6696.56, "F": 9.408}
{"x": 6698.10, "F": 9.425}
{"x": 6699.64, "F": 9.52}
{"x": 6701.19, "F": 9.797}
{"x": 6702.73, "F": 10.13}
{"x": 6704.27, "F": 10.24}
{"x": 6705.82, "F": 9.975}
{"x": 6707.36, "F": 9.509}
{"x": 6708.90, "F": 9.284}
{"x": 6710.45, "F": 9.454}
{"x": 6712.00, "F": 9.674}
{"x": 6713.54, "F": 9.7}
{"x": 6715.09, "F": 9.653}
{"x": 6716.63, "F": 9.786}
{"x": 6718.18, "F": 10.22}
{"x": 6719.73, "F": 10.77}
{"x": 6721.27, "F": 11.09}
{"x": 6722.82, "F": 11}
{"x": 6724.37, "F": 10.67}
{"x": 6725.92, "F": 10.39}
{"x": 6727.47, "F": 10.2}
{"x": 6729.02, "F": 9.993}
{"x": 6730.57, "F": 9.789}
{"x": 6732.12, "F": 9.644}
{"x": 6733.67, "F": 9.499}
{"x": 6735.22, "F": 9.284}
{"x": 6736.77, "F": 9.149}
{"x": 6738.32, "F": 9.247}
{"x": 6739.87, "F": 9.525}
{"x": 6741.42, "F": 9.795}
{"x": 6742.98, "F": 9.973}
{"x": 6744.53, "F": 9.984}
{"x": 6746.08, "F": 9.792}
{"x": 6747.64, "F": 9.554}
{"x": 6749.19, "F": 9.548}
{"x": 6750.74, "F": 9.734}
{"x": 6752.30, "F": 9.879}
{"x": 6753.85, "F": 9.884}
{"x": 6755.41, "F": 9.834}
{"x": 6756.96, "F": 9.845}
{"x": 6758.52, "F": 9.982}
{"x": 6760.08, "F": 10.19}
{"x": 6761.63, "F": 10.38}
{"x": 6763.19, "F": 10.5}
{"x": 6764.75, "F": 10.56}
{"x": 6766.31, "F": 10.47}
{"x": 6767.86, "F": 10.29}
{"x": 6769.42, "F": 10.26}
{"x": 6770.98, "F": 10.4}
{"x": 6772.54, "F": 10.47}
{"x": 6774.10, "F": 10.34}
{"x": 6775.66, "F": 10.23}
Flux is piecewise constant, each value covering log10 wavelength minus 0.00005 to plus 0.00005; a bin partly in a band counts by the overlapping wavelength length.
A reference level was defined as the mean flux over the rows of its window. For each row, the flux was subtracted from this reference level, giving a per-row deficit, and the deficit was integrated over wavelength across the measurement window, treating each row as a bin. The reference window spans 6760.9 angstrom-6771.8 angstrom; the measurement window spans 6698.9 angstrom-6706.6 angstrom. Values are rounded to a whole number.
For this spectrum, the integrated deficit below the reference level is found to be 4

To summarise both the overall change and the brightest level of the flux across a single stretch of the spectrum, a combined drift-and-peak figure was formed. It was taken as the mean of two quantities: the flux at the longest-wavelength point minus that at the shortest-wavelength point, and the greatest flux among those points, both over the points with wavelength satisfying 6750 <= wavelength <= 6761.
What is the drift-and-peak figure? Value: 5.32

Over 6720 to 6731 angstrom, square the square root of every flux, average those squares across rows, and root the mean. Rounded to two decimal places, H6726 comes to 3.23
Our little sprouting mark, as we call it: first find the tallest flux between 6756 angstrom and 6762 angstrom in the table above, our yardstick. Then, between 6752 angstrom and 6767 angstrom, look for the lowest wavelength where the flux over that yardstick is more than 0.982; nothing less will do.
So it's 6761.63 angstrom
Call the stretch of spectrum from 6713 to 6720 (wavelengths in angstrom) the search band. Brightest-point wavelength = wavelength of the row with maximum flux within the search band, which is 6719.73 angstrom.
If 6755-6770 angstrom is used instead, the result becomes 6764.75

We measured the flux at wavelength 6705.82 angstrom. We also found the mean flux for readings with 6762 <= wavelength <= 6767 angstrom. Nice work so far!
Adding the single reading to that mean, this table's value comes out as 20.5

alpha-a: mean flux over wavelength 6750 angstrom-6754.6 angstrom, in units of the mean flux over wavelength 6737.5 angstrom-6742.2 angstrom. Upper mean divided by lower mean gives 1.03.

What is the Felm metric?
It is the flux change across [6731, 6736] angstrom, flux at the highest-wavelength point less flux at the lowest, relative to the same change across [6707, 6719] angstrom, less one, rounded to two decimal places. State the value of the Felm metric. -1.51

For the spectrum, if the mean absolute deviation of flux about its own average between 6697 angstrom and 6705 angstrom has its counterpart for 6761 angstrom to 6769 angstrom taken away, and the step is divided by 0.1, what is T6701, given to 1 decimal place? 2.1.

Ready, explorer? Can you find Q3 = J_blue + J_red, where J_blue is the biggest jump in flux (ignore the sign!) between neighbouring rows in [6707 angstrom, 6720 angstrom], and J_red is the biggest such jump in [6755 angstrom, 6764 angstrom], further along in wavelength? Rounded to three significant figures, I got 0.758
